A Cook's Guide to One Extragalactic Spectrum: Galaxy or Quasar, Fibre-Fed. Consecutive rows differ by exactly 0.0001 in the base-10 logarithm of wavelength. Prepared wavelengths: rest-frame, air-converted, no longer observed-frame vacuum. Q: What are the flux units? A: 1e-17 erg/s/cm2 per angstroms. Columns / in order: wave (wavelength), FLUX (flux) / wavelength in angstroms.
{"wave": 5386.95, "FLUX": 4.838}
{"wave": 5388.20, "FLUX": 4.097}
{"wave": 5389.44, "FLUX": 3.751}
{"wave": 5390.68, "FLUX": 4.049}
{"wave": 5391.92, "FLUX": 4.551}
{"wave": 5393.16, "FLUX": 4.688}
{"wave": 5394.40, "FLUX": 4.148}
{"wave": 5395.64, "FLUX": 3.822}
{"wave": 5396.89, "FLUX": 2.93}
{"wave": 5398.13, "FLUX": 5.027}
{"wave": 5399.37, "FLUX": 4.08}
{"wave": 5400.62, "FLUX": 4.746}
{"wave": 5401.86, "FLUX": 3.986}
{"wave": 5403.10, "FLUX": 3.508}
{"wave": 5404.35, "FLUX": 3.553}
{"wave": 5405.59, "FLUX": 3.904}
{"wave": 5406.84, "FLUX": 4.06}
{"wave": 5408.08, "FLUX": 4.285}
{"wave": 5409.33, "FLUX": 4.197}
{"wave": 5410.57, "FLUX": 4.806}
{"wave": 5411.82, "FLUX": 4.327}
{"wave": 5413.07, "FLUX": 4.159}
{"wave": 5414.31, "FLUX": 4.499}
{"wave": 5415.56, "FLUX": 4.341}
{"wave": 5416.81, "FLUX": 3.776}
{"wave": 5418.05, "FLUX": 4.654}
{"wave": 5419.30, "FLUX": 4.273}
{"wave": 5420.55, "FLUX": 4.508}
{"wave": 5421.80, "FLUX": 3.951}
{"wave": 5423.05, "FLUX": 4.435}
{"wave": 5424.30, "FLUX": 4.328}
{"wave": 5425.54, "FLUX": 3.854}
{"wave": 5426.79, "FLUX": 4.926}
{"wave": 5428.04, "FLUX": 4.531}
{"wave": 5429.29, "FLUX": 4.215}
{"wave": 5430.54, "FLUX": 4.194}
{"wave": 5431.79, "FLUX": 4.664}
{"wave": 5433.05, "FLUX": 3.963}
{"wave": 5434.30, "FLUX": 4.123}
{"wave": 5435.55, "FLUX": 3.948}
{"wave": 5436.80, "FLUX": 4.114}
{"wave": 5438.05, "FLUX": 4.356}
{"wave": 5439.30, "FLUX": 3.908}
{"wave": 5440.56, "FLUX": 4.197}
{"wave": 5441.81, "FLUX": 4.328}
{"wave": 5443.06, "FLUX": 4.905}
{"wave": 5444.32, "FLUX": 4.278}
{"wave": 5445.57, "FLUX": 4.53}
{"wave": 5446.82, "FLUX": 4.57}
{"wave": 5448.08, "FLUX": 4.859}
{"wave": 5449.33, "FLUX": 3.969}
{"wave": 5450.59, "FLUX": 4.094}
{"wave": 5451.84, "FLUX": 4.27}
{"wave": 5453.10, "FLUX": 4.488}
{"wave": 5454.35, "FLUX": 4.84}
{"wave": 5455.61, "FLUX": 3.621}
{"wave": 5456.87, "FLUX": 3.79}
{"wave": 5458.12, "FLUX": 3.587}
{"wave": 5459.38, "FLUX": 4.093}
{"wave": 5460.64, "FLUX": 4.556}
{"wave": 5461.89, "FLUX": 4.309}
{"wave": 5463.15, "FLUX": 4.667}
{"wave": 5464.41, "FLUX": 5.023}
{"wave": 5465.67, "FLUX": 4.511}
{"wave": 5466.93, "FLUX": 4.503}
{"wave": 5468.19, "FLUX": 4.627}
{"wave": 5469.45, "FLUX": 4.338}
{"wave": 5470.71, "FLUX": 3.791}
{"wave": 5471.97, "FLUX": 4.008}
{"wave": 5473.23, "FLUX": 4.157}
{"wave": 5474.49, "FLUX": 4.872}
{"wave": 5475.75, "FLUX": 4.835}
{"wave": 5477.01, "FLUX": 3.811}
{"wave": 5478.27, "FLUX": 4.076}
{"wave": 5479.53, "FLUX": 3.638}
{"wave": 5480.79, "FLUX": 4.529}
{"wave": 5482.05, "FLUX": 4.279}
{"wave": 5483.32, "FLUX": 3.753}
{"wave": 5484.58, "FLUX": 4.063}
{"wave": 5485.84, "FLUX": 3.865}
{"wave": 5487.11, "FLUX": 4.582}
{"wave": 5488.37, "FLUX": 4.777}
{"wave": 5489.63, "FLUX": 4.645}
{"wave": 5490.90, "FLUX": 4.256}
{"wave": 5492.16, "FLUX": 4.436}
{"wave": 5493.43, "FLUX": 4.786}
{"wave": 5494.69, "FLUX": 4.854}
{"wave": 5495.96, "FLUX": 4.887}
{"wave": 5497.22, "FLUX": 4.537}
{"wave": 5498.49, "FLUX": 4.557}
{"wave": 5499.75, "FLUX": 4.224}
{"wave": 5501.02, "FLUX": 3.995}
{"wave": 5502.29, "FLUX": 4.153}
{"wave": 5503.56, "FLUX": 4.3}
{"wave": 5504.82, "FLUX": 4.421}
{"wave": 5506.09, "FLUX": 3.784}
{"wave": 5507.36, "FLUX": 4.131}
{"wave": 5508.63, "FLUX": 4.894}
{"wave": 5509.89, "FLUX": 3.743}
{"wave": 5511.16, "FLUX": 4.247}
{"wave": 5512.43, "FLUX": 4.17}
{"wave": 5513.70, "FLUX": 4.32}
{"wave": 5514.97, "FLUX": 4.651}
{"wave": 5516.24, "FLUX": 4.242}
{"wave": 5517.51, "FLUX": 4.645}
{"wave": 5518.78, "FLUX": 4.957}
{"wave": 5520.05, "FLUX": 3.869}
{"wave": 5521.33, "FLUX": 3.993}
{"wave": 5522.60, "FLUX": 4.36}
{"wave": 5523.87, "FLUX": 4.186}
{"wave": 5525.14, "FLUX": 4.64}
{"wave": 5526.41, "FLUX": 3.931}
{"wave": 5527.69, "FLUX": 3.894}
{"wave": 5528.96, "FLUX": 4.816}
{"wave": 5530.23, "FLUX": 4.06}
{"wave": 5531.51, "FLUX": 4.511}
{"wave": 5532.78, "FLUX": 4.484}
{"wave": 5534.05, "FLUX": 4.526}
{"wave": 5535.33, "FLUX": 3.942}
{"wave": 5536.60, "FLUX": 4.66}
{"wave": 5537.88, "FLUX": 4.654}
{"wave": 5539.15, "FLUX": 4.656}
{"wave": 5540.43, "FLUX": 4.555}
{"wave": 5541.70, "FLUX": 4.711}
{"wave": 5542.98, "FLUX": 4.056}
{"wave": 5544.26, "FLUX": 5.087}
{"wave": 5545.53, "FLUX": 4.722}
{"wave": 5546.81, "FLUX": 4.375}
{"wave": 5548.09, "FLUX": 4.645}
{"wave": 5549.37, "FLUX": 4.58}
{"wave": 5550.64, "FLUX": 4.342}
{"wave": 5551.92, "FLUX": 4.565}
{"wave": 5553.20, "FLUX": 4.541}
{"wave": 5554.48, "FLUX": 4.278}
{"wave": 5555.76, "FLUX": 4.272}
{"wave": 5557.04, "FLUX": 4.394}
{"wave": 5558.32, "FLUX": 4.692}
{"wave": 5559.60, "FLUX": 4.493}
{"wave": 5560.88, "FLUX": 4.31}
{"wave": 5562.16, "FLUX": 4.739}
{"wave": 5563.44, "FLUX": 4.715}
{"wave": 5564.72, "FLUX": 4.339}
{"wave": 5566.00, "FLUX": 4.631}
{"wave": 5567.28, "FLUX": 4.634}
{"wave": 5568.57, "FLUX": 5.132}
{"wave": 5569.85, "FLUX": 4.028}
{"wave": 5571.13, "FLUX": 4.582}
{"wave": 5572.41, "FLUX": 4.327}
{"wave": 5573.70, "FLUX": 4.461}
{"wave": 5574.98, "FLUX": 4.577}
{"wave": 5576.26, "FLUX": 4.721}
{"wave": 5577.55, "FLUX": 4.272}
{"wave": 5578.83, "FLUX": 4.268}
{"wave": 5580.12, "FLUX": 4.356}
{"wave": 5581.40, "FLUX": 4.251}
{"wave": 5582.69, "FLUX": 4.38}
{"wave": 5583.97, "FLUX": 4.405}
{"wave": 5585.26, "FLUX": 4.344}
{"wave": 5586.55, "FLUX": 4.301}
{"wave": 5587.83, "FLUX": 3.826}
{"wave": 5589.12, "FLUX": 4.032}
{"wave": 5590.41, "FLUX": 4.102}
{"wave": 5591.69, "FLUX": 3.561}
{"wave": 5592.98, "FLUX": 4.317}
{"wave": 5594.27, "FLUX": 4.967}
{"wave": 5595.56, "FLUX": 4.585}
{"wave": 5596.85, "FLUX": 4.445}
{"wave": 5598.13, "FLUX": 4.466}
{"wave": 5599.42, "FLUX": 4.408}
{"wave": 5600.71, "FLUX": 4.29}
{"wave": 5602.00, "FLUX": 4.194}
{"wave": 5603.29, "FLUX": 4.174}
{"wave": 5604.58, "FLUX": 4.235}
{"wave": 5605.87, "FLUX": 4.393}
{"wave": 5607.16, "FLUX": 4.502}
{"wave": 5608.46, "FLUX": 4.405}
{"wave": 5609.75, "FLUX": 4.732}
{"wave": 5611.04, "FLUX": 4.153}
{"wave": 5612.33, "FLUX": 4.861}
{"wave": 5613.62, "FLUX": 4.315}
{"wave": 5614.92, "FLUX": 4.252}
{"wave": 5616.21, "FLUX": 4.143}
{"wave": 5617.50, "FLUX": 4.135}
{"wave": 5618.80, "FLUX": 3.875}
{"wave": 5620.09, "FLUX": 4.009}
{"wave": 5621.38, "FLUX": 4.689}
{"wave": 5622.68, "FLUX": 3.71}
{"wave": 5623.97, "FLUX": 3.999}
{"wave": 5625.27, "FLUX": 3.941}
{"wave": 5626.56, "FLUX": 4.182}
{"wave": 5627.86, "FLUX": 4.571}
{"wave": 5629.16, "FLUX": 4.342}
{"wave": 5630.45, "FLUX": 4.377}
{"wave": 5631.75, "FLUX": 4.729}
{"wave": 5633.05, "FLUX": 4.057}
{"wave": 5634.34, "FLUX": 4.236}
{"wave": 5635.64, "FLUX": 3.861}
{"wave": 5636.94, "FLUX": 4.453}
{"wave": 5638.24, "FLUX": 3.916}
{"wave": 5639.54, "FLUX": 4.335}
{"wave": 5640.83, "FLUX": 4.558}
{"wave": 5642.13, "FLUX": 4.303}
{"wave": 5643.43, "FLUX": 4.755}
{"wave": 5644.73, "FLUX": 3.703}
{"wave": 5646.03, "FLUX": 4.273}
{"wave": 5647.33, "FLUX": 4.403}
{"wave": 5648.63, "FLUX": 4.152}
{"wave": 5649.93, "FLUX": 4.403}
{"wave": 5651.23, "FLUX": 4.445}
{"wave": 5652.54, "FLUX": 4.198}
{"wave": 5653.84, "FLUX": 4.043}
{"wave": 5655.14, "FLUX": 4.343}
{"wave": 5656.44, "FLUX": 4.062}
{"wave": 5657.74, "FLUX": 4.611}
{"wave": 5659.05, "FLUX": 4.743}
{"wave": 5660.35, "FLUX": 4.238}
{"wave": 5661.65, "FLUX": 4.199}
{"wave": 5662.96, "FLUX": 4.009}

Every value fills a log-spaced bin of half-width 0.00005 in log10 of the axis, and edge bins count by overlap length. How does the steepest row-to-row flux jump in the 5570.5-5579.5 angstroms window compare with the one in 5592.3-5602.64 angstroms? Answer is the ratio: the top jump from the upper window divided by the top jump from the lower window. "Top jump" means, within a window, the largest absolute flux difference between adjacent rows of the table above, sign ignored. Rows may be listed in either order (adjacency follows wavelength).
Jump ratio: 1.45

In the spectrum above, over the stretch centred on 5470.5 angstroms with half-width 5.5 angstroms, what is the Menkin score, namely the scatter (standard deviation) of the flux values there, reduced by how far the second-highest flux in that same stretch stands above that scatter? -4.1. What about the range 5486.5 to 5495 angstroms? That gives -4.4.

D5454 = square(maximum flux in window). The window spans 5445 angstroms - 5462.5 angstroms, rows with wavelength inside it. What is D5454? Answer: 23.6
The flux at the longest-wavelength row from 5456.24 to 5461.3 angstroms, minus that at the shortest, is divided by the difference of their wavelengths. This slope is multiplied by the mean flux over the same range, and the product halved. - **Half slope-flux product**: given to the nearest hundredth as 0.41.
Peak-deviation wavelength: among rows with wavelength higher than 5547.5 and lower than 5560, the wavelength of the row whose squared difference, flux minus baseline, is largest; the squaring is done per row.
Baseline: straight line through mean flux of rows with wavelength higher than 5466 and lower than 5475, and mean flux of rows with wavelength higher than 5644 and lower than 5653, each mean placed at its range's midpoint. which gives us 5558.32 angstroms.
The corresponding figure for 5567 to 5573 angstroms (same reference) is 5568.57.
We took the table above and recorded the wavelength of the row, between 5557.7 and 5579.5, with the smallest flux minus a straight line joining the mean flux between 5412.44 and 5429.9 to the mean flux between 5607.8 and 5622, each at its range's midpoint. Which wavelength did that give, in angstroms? 5569.85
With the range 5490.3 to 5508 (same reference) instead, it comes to 5506.09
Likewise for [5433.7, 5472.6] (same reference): 5458.12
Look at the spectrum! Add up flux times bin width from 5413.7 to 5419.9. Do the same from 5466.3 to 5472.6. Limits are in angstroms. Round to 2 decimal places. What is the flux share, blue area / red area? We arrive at 1.00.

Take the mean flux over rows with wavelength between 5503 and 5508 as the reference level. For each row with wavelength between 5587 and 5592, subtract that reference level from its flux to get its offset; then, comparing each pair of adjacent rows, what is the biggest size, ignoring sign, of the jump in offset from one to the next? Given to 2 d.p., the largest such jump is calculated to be 0.54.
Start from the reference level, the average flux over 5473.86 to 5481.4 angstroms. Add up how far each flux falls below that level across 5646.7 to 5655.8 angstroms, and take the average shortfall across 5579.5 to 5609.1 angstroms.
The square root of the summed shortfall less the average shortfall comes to 0.3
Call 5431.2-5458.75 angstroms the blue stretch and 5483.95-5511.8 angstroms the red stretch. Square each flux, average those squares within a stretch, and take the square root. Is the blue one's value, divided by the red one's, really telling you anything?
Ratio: 0.972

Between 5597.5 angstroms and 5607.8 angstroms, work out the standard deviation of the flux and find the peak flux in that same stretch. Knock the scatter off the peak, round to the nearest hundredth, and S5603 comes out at 4.38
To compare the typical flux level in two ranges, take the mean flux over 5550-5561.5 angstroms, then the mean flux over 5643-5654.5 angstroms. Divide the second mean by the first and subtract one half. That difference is 0.46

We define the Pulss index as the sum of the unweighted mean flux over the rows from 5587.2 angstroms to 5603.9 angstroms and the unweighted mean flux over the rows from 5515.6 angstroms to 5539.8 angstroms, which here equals 8.63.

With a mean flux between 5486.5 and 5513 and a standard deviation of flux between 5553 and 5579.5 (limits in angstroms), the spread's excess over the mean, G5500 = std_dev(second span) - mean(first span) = -4.16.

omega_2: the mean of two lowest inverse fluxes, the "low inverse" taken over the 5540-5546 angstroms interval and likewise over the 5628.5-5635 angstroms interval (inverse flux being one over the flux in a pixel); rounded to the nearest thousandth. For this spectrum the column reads 0.204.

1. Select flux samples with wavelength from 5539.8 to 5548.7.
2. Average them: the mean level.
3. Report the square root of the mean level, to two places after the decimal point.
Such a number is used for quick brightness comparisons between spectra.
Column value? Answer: 2.14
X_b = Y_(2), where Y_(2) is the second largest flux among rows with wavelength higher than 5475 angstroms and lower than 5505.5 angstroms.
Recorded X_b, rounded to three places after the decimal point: 4.854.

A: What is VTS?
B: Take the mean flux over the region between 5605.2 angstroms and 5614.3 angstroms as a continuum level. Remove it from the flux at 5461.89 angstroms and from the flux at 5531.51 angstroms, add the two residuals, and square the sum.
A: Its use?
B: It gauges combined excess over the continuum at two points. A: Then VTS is 0.02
